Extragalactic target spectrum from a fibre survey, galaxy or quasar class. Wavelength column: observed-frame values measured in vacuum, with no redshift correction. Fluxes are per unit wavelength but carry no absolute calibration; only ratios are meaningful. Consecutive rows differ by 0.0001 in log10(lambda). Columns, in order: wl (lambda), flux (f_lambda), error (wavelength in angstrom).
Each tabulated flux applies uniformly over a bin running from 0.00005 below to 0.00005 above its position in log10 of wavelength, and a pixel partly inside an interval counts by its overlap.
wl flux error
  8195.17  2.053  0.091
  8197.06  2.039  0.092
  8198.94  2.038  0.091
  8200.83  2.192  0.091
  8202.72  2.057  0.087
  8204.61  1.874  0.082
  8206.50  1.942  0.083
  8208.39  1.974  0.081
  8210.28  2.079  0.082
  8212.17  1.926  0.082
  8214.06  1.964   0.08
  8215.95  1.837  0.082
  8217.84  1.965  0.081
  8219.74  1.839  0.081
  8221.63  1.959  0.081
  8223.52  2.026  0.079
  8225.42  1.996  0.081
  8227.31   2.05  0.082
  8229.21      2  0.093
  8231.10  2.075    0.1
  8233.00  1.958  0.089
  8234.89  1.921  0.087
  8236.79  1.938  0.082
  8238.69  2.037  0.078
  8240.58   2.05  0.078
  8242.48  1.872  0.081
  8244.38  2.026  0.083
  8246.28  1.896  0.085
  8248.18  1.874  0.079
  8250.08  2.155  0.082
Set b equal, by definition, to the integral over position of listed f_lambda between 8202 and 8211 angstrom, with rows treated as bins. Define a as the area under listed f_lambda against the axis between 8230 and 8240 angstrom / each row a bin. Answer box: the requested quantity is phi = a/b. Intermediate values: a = 19.9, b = 17.8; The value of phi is 1.12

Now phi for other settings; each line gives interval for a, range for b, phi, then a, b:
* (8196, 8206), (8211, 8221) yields 1.06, 20.4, 19.1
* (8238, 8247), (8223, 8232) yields 0.97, 17.8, 18.3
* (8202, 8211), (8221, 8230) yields 0.99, 17.8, 18.1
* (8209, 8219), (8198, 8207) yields 1.07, 19.5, 18.2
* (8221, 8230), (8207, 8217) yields 0.92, 18.1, 19.6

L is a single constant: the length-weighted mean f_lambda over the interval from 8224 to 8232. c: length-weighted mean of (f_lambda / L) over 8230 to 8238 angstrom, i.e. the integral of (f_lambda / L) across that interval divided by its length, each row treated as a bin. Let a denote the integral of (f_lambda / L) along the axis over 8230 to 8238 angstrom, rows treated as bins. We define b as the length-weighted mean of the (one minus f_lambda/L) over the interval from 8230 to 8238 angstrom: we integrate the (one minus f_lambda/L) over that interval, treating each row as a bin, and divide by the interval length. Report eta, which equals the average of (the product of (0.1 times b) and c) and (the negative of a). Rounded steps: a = 7.8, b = 0.026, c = 0.97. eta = -3.9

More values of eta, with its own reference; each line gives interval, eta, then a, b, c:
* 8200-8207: -3.5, 7.0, 0.005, 0.99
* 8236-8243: -3.4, 6.8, 0.024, 0.98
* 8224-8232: -4.0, 8.0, 0.000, 1.00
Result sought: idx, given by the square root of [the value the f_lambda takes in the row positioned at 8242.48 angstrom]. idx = 1.37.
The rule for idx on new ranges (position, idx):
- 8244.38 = 1.42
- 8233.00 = 1.40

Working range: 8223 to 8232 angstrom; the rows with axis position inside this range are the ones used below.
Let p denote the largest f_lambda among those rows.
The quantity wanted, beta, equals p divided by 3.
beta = 0.692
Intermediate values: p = 2.075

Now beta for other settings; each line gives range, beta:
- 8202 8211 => 0.693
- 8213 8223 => 0.655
